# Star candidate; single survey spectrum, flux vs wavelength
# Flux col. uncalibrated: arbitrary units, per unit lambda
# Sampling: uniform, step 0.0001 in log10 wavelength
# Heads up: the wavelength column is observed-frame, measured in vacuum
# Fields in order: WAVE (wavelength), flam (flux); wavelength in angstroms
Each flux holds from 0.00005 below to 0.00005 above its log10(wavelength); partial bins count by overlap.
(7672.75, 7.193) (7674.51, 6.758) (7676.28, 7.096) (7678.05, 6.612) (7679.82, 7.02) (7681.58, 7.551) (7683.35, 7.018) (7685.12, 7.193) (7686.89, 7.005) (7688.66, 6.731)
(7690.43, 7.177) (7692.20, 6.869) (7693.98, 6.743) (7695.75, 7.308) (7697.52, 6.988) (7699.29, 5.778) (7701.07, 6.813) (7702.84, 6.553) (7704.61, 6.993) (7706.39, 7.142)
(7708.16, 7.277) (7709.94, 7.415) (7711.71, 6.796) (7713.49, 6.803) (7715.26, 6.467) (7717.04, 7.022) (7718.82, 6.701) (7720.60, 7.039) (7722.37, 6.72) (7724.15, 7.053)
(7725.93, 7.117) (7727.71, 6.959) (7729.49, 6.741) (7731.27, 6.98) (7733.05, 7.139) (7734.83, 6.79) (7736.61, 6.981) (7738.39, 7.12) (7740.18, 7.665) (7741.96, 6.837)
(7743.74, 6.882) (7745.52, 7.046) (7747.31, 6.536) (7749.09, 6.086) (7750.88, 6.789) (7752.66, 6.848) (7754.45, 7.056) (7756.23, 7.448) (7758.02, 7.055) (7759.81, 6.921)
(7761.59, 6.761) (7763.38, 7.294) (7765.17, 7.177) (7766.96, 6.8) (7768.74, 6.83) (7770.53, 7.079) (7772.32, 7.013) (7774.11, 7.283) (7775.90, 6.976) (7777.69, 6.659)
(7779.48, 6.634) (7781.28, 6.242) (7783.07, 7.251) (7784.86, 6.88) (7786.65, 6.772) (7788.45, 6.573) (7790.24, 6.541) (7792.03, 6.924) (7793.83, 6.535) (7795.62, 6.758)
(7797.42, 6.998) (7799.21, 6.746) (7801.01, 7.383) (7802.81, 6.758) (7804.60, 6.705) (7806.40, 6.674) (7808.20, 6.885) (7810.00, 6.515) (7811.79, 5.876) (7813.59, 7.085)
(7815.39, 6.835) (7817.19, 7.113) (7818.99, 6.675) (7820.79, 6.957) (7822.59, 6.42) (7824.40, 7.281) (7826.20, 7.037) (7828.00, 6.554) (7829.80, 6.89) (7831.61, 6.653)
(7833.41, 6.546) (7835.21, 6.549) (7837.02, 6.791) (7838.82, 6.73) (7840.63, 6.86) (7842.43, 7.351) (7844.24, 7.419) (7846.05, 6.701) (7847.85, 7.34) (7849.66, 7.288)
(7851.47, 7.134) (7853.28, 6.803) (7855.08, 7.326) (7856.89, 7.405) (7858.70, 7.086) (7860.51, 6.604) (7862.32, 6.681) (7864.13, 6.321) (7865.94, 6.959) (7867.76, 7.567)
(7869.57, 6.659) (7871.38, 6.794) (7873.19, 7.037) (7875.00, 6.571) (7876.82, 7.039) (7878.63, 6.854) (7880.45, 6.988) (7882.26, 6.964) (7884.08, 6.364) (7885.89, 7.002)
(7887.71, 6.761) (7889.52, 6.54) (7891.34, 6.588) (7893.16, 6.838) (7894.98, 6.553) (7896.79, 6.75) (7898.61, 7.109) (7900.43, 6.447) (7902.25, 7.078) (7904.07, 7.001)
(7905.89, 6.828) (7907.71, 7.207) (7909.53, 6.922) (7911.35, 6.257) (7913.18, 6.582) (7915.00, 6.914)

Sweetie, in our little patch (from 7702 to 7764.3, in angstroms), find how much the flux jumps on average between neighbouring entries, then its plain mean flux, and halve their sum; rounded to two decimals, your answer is 3.62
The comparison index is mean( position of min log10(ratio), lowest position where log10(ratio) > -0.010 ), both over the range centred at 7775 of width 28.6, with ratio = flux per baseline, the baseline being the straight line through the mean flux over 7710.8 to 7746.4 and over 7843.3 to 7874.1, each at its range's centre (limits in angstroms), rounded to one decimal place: 7772.3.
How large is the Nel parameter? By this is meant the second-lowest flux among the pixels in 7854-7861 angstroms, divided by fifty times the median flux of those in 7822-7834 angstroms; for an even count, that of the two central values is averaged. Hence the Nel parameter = 0.0213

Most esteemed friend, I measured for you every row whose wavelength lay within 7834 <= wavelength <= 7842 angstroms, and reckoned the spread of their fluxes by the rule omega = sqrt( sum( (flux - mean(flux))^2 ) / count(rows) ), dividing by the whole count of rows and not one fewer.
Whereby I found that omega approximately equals 0.12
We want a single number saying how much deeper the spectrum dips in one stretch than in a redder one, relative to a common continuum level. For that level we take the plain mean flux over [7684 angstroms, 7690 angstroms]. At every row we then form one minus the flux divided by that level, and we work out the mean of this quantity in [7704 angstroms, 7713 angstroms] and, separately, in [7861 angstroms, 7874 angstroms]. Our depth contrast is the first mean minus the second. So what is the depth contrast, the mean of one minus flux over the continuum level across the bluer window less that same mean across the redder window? -0.038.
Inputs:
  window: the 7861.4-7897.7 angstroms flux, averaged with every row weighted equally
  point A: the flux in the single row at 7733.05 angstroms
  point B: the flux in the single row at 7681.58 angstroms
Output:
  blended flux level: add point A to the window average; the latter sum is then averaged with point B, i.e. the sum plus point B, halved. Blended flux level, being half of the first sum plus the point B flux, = 10.7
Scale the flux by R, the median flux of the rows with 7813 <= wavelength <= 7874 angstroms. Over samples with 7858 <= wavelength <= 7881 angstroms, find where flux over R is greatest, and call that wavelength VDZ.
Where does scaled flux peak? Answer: 7867.76 angstroms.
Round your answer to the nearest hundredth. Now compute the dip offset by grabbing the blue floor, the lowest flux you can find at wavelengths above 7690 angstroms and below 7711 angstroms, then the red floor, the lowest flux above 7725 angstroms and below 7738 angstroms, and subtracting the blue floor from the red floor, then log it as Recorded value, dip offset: 0.96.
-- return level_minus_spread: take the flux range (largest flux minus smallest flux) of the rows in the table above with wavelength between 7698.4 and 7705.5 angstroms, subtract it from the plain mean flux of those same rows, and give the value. 5.32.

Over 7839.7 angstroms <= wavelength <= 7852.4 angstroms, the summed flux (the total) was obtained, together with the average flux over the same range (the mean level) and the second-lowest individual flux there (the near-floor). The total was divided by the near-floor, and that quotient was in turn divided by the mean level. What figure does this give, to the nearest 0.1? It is 1.0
